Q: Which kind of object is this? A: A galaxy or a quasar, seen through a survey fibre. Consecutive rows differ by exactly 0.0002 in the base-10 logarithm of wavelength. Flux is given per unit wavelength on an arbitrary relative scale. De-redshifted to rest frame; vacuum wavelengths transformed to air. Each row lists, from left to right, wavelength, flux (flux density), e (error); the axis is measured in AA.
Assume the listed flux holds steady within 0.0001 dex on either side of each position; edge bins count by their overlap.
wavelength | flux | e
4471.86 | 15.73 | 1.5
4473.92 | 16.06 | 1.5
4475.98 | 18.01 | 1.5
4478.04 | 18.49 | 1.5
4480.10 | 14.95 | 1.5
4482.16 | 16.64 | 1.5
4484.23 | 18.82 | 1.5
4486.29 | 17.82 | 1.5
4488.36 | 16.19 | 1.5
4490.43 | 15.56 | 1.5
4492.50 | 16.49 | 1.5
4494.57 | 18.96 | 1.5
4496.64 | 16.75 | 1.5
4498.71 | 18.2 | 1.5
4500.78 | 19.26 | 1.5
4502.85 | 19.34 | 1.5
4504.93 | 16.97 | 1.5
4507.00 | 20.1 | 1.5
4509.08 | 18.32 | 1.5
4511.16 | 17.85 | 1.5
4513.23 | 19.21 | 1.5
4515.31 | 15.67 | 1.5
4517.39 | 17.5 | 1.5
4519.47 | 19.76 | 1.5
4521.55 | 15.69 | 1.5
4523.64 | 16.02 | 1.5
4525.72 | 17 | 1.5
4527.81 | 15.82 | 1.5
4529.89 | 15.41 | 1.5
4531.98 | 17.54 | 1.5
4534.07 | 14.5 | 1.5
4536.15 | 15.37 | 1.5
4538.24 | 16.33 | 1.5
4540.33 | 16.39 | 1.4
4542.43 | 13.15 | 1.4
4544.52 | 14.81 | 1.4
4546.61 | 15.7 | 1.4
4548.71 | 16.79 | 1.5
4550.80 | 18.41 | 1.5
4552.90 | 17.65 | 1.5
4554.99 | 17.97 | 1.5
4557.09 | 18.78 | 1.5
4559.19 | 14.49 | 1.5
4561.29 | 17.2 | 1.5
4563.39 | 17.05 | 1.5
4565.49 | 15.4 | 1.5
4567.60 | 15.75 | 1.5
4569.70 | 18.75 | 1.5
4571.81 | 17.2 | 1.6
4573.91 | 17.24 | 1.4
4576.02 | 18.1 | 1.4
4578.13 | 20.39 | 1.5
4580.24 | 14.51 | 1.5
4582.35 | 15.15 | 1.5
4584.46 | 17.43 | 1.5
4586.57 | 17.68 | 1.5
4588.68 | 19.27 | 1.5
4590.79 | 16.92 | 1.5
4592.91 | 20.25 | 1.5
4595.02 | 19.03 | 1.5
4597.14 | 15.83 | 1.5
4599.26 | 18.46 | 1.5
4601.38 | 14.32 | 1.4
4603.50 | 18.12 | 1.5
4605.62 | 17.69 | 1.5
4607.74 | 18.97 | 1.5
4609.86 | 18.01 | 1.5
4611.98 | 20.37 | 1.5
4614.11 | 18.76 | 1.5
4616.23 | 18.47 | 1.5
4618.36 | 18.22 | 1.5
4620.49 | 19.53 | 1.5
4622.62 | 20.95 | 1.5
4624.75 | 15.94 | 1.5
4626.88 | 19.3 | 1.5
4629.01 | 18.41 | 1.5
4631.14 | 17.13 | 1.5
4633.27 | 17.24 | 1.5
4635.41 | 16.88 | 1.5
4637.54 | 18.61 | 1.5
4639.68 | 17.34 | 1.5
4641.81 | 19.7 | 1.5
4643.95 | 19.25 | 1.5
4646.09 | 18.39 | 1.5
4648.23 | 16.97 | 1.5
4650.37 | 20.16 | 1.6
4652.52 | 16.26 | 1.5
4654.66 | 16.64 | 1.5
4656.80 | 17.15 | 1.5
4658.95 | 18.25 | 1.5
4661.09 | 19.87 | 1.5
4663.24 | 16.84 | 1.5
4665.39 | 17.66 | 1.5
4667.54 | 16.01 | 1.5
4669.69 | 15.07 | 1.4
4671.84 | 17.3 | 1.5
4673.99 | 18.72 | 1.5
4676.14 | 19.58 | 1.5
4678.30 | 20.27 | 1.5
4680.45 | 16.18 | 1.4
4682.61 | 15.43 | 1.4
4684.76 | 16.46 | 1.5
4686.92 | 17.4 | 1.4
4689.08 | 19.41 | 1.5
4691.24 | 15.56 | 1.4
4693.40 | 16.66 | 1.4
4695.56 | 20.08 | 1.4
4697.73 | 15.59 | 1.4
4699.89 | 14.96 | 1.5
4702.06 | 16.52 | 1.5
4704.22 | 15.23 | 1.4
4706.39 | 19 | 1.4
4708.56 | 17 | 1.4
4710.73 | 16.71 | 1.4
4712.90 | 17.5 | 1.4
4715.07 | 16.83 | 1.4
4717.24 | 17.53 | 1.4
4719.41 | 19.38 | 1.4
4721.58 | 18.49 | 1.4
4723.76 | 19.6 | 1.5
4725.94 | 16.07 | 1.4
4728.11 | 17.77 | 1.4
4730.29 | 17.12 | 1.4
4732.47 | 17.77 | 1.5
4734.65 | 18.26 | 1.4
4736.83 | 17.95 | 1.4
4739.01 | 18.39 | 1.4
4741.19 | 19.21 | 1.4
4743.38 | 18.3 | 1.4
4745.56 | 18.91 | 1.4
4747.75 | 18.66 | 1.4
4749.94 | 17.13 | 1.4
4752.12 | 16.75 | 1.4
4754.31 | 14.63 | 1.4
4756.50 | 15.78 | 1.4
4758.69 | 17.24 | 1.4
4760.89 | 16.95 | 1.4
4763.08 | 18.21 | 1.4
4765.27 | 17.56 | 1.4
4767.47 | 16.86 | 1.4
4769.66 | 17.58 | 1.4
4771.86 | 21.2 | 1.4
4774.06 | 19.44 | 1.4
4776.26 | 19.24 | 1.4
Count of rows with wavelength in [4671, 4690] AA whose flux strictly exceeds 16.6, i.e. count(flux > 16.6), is 6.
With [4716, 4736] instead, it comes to 8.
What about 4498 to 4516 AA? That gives 8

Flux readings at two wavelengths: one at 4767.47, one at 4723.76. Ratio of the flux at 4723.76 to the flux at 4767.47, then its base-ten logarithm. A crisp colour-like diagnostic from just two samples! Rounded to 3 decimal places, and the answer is 0.065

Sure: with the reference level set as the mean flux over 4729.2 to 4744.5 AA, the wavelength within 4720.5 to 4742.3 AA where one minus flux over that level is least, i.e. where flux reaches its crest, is 4723.76 AA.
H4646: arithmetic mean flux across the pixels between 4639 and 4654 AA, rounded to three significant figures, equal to 18.3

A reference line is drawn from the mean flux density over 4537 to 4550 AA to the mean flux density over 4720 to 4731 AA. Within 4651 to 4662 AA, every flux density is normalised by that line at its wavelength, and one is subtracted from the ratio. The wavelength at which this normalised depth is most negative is 4652.52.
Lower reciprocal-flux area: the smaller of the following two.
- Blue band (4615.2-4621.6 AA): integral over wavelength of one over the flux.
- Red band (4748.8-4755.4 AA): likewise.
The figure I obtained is 0.341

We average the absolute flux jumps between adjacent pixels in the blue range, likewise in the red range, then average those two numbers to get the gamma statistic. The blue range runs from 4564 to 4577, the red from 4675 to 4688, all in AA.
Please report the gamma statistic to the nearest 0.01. 1.33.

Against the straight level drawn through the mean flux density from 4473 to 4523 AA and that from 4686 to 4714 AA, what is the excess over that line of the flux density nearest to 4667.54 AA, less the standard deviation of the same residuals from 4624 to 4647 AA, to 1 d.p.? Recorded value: -2.3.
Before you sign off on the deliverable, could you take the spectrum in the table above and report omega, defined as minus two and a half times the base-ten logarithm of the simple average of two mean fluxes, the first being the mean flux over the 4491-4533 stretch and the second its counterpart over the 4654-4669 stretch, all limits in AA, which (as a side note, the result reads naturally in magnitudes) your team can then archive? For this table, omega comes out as -3.11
